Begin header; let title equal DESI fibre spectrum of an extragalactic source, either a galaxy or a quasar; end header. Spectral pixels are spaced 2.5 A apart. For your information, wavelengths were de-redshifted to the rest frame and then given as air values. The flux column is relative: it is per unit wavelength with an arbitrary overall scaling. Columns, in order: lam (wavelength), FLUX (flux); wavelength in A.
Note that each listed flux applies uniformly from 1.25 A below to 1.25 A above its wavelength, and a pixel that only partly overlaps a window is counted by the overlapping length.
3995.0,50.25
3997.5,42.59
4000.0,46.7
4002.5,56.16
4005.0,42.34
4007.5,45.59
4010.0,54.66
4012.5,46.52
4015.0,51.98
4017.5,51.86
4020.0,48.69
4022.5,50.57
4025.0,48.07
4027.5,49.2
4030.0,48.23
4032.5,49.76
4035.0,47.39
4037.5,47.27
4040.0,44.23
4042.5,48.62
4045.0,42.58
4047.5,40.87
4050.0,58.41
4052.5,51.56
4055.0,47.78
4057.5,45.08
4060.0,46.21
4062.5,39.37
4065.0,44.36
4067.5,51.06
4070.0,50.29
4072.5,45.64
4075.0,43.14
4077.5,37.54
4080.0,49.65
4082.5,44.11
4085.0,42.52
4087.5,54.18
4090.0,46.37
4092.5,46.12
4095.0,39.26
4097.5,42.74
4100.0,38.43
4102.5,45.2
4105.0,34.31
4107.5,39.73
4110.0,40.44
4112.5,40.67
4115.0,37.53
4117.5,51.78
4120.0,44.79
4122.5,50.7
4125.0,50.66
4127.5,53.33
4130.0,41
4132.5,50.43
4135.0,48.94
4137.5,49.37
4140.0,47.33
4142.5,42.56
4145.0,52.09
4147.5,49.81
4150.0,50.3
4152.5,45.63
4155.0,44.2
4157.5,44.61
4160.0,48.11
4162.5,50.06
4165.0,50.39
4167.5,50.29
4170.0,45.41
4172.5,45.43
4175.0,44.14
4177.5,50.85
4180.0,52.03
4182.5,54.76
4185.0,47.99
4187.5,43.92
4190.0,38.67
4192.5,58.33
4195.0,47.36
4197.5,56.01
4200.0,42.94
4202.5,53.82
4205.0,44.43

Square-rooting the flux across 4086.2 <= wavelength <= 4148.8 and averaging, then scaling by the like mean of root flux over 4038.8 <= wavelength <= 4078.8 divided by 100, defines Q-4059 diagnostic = 0.456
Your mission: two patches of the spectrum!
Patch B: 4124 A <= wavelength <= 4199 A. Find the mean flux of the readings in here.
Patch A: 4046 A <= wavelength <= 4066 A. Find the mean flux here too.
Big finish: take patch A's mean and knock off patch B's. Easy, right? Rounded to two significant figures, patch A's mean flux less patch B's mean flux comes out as -1.8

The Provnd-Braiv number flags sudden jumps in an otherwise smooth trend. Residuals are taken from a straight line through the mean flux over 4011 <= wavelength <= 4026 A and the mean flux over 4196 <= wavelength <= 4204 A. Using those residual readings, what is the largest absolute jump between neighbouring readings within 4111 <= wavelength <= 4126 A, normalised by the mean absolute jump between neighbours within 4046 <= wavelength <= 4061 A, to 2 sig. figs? 2.2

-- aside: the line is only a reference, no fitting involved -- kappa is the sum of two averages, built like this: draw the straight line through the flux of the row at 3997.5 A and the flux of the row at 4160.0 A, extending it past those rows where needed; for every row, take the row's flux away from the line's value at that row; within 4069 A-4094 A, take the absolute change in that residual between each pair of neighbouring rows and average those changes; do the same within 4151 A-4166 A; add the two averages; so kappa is 7.3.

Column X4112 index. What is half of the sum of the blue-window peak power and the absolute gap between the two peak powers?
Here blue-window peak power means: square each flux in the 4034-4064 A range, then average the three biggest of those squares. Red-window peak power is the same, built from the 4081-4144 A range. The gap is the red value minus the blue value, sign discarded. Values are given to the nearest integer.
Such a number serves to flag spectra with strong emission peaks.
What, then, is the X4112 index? 1410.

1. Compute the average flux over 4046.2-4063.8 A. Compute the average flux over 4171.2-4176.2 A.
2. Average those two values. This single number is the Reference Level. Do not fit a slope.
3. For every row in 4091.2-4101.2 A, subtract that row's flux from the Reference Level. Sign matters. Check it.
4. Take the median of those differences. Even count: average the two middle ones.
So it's 4.9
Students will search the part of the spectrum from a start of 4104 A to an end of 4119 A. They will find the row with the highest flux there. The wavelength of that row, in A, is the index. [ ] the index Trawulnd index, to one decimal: 4117.5 A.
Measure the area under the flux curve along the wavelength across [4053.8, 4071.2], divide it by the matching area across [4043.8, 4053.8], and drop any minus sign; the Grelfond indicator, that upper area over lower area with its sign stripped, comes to 1.7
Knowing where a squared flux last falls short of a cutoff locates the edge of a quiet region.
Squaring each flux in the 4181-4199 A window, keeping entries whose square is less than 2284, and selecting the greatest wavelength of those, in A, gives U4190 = 4195.0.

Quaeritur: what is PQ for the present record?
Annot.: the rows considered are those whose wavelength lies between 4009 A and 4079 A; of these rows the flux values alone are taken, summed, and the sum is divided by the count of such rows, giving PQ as 47.5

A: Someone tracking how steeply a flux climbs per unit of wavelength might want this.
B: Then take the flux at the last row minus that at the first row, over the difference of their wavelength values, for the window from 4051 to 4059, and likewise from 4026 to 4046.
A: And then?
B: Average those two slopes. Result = -0.8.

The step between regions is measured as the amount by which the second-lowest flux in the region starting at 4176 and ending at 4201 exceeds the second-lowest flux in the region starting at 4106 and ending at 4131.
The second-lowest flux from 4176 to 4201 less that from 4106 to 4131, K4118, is 3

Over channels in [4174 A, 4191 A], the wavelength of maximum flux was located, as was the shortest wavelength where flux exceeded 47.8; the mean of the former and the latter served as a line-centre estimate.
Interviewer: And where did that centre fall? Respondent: 4180.0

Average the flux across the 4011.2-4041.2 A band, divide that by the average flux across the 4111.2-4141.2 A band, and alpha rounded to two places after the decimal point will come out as 1.03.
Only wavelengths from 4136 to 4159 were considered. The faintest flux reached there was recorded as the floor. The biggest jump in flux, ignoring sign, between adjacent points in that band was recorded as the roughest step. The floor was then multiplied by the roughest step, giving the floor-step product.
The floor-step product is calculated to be 406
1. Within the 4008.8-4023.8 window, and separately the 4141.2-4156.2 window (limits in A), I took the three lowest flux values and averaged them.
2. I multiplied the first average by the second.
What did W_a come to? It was 2144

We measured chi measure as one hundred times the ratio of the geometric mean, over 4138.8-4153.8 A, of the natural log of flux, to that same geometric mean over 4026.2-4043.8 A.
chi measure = 100.0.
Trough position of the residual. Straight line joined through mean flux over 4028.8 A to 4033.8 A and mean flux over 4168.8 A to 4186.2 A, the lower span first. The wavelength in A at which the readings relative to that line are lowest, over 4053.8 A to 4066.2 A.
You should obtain 4062.5 A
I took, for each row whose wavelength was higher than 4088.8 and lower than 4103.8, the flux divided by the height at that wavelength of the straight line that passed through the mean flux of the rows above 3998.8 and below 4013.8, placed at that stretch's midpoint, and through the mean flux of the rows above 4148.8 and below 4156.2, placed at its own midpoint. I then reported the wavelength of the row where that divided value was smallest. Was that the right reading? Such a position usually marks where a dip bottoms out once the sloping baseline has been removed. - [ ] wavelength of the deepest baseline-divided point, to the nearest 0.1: 4100.0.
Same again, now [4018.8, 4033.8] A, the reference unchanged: 4025.0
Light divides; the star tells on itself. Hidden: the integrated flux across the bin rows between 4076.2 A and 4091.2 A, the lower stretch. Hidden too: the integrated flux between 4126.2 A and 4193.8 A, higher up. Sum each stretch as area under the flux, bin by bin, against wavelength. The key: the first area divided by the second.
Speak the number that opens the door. 0.2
